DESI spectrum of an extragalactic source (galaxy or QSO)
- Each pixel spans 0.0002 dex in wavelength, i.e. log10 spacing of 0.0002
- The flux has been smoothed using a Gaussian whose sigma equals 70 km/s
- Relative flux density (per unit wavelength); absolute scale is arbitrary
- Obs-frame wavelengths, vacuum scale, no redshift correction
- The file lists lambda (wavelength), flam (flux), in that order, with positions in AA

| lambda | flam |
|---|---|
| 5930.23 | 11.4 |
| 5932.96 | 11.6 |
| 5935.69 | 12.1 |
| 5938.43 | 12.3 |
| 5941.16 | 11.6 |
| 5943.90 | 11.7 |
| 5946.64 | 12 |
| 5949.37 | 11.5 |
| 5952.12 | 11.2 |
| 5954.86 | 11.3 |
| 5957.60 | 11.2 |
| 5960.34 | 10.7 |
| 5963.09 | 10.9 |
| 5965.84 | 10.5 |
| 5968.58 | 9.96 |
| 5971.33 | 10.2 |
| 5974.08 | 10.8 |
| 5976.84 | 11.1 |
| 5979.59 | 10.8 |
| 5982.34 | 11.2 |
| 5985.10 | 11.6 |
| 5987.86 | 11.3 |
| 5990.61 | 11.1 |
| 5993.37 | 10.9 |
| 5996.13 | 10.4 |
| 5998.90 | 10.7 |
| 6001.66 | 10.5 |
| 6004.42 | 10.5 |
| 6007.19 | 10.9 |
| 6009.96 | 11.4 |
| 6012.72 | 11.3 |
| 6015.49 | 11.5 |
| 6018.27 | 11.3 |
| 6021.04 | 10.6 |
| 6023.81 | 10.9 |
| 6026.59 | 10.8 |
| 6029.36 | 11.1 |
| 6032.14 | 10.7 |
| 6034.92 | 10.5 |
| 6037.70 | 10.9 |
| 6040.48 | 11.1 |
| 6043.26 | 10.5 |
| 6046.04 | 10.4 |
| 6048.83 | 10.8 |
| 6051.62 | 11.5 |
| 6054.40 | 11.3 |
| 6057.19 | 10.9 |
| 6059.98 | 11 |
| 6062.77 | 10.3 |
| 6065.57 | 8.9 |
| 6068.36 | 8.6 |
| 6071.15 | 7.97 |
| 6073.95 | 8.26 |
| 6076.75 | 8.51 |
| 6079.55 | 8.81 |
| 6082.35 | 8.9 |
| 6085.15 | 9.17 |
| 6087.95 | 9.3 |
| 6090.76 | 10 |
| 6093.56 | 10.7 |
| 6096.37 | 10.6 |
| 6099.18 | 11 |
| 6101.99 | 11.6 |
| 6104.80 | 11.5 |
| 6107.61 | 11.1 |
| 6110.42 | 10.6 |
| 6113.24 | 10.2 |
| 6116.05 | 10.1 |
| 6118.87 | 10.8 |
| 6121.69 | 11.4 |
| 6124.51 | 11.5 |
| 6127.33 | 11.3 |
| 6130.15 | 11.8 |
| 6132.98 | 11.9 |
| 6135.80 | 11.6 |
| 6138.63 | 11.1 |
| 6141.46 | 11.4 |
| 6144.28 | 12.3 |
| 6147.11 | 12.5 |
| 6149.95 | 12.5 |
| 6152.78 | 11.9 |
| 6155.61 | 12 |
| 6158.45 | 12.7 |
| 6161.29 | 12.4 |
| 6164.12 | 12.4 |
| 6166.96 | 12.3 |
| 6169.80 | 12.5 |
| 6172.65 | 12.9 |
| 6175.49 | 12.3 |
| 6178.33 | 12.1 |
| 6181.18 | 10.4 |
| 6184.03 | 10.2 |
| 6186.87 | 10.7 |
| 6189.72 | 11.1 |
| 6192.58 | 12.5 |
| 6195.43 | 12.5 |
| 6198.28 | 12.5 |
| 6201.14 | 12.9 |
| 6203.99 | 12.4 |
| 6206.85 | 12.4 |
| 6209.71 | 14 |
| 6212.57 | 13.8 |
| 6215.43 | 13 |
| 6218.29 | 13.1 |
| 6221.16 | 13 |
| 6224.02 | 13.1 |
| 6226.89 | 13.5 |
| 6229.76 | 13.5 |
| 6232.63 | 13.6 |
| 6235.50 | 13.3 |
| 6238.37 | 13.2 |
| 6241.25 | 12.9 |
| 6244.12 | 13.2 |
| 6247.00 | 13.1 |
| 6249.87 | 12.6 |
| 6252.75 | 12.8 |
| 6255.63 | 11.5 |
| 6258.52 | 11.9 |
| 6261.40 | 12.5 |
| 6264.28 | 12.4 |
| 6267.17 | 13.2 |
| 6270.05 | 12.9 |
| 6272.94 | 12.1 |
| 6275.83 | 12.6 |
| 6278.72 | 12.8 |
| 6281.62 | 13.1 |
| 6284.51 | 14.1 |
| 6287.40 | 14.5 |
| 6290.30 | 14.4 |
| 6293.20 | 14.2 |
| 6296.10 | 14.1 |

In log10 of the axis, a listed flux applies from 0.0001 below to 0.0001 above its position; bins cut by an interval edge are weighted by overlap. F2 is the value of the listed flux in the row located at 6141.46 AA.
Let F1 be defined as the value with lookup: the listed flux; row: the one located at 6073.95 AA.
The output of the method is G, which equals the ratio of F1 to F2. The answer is 0.72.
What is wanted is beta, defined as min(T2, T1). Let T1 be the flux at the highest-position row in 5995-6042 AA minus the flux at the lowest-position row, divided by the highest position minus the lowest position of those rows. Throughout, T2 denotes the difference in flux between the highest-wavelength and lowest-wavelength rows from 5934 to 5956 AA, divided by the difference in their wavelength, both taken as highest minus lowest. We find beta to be -0.042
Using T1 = 0.02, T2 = -0.042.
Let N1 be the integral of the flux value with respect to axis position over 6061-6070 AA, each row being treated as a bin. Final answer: 84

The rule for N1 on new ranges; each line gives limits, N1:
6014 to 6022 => 89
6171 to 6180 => 111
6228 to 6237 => 121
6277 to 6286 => 120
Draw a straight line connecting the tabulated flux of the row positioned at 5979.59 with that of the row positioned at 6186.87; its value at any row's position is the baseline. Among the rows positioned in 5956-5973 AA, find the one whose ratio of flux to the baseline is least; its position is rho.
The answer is 5968.58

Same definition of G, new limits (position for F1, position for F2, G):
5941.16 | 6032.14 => 1.08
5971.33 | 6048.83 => 0.94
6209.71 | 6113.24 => 1.37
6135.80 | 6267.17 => 0.88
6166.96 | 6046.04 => 1.18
